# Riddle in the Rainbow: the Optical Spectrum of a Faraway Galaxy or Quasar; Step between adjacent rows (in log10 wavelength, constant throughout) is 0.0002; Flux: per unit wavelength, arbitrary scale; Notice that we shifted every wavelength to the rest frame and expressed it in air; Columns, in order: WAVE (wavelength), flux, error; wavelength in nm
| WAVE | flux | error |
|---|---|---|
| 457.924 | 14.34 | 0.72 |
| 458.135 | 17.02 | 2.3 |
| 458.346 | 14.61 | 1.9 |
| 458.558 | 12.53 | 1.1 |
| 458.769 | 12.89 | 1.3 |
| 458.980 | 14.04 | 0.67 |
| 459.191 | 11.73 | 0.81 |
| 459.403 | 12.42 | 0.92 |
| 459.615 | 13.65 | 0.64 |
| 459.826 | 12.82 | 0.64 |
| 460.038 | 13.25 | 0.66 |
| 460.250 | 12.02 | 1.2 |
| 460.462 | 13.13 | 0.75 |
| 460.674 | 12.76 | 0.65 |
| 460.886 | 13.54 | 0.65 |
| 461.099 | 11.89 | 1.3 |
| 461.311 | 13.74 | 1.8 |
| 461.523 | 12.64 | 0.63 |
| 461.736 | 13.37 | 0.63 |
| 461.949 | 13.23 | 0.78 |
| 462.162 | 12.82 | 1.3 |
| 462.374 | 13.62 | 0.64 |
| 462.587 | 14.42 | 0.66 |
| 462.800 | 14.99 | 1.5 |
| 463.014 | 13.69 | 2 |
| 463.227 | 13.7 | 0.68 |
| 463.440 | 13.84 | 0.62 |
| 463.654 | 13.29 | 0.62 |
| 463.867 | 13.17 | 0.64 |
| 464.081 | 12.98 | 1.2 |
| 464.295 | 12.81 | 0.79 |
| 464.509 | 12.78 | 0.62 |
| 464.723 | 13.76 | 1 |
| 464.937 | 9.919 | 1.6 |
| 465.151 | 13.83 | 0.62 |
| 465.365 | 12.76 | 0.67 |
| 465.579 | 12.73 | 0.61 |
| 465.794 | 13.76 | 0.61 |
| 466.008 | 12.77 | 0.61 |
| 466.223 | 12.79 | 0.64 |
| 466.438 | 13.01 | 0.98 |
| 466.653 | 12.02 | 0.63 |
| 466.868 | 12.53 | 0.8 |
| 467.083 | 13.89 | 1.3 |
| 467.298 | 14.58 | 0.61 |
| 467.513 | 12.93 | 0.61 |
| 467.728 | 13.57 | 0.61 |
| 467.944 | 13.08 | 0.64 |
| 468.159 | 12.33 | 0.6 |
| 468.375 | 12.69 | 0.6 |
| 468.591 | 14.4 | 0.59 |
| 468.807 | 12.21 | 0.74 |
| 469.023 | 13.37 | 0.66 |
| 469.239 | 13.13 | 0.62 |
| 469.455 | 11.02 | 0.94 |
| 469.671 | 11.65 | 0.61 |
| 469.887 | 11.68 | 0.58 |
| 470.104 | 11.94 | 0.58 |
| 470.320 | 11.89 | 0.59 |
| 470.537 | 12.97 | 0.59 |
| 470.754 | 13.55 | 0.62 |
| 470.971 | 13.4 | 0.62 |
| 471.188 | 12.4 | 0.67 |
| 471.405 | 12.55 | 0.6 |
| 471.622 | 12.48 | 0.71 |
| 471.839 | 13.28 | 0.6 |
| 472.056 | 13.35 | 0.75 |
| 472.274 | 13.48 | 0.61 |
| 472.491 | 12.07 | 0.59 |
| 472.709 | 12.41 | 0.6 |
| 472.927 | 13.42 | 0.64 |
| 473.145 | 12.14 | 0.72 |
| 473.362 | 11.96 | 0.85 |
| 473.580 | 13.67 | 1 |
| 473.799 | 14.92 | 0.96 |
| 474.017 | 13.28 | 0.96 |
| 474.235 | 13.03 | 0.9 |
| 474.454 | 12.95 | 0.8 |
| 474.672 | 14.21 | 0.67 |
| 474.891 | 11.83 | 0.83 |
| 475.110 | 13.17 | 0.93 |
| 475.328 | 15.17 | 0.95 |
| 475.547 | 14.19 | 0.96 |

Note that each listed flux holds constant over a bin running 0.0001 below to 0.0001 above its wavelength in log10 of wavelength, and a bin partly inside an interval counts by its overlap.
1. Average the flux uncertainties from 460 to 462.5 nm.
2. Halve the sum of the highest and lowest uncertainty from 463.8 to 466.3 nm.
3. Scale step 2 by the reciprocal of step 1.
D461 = 1.2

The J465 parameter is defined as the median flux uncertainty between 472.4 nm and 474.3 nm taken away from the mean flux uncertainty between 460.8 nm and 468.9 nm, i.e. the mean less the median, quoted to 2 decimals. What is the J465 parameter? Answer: 0.00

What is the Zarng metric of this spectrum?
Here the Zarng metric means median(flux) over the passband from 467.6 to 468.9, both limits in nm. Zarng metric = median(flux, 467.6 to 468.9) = 12.9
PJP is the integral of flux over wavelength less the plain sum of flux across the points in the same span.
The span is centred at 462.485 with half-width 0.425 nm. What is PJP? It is -44.0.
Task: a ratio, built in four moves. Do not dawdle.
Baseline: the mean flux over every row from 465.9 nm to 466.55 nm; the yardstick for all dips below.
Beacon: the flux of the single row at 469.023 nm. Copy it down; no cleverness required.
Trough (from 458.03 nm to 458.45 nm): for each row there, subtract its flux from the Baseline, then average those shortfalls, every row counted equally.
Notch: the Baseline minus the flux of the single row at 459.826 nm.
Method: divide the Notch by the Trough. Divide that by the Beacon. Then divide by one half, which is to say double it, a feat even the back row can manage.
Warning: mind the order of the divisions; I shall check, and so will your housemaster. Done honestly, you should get 0.00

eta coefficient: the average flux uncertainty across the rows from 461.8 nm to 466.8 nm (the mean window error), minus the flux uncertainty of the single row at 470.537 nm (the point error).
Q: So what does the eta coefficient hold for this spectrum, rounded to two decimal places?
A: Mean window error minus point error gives 0.28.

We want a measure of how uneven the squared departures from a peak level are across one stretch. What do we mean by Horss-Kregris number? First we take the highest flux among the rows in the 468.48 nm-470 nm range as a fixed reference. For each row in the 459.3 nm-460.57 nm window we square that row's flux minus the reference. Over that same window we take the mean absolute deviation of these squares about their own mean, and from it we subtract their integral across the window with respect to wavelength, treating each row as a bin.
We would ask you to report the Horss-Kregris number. -1.8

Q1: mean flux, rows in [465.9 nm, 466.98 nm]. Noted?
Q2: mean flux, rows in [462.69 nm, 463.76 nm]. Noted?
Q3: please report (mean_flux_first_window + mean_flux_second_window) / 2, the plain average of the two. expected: 13.3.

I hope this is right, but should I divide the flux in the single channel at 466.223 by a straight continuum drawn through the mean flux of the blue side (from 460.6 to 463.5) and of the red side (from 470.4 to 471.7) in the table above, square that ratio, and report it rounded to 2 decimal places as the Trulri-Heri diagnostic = 0.94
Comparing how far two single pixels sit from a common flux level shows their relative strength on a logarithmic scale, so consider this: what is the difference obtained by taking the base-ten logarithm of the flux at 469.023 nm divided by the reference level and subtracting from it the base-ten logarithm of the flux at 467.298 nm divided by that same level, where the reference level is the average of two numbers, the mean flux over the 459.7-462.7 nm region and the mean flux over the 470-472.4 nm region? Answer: -0.04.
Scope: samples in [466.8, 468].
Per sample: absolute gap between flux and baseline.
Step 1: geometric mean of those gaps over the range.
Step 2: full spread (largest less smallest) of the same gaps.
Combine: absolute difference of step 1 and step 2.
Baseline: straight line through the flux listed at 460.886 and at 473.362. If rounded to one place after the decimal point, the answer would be 1.0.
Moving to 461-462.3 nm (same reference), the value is 1.2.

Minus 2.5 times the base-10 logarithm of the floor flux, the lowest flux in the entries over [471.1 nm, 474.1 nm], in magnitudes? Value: -2.69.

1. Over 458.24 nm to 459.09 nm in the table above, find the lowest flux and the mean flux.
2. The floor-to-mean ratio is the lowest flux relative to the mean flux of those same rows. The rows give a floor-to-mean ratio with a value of 0.927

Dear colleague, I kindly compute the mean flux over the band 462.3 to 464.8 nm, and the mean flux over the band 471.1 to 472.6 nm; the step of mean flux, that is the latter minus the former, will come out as -0.8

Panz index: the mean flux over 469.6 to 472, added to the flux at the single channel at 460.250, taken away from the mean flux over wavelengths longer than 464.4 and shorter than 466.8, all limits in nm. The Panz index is -11.8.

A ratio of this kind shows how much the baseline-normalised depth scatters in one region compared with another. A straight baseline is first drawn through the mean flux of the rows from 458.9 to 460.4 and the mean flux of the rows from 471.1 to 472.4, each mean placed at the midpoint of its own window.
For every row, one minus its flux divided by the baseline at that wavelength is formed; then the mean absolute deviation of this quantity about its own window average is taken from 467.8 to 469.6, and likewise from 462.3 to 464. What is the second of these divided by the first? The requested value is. 0.61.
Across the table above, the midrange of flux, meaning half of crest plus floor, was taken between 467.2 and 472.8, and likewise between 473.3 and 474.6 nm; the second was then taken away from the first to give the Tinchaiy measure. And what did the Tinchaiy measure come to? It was -0.6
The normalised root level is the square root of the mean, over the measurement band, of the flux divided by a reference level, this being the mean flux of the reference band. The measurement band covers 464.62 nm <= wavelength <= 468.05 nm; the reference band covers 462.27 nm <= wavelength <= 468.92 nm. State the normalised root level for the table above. 0.99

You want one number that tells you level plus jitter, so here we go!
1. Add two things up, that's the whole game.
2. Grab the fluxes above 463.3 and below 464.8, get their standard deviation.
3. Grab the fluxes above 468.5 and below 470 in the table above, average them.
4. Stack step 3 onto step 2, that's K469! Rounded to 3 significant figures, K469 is 12.9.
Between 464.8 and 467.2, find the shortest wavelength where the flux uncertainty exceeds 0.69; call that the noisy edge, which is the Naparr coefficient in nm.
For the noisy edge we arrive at 464.937 nm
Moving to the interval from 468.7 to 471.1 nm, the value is 468.807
